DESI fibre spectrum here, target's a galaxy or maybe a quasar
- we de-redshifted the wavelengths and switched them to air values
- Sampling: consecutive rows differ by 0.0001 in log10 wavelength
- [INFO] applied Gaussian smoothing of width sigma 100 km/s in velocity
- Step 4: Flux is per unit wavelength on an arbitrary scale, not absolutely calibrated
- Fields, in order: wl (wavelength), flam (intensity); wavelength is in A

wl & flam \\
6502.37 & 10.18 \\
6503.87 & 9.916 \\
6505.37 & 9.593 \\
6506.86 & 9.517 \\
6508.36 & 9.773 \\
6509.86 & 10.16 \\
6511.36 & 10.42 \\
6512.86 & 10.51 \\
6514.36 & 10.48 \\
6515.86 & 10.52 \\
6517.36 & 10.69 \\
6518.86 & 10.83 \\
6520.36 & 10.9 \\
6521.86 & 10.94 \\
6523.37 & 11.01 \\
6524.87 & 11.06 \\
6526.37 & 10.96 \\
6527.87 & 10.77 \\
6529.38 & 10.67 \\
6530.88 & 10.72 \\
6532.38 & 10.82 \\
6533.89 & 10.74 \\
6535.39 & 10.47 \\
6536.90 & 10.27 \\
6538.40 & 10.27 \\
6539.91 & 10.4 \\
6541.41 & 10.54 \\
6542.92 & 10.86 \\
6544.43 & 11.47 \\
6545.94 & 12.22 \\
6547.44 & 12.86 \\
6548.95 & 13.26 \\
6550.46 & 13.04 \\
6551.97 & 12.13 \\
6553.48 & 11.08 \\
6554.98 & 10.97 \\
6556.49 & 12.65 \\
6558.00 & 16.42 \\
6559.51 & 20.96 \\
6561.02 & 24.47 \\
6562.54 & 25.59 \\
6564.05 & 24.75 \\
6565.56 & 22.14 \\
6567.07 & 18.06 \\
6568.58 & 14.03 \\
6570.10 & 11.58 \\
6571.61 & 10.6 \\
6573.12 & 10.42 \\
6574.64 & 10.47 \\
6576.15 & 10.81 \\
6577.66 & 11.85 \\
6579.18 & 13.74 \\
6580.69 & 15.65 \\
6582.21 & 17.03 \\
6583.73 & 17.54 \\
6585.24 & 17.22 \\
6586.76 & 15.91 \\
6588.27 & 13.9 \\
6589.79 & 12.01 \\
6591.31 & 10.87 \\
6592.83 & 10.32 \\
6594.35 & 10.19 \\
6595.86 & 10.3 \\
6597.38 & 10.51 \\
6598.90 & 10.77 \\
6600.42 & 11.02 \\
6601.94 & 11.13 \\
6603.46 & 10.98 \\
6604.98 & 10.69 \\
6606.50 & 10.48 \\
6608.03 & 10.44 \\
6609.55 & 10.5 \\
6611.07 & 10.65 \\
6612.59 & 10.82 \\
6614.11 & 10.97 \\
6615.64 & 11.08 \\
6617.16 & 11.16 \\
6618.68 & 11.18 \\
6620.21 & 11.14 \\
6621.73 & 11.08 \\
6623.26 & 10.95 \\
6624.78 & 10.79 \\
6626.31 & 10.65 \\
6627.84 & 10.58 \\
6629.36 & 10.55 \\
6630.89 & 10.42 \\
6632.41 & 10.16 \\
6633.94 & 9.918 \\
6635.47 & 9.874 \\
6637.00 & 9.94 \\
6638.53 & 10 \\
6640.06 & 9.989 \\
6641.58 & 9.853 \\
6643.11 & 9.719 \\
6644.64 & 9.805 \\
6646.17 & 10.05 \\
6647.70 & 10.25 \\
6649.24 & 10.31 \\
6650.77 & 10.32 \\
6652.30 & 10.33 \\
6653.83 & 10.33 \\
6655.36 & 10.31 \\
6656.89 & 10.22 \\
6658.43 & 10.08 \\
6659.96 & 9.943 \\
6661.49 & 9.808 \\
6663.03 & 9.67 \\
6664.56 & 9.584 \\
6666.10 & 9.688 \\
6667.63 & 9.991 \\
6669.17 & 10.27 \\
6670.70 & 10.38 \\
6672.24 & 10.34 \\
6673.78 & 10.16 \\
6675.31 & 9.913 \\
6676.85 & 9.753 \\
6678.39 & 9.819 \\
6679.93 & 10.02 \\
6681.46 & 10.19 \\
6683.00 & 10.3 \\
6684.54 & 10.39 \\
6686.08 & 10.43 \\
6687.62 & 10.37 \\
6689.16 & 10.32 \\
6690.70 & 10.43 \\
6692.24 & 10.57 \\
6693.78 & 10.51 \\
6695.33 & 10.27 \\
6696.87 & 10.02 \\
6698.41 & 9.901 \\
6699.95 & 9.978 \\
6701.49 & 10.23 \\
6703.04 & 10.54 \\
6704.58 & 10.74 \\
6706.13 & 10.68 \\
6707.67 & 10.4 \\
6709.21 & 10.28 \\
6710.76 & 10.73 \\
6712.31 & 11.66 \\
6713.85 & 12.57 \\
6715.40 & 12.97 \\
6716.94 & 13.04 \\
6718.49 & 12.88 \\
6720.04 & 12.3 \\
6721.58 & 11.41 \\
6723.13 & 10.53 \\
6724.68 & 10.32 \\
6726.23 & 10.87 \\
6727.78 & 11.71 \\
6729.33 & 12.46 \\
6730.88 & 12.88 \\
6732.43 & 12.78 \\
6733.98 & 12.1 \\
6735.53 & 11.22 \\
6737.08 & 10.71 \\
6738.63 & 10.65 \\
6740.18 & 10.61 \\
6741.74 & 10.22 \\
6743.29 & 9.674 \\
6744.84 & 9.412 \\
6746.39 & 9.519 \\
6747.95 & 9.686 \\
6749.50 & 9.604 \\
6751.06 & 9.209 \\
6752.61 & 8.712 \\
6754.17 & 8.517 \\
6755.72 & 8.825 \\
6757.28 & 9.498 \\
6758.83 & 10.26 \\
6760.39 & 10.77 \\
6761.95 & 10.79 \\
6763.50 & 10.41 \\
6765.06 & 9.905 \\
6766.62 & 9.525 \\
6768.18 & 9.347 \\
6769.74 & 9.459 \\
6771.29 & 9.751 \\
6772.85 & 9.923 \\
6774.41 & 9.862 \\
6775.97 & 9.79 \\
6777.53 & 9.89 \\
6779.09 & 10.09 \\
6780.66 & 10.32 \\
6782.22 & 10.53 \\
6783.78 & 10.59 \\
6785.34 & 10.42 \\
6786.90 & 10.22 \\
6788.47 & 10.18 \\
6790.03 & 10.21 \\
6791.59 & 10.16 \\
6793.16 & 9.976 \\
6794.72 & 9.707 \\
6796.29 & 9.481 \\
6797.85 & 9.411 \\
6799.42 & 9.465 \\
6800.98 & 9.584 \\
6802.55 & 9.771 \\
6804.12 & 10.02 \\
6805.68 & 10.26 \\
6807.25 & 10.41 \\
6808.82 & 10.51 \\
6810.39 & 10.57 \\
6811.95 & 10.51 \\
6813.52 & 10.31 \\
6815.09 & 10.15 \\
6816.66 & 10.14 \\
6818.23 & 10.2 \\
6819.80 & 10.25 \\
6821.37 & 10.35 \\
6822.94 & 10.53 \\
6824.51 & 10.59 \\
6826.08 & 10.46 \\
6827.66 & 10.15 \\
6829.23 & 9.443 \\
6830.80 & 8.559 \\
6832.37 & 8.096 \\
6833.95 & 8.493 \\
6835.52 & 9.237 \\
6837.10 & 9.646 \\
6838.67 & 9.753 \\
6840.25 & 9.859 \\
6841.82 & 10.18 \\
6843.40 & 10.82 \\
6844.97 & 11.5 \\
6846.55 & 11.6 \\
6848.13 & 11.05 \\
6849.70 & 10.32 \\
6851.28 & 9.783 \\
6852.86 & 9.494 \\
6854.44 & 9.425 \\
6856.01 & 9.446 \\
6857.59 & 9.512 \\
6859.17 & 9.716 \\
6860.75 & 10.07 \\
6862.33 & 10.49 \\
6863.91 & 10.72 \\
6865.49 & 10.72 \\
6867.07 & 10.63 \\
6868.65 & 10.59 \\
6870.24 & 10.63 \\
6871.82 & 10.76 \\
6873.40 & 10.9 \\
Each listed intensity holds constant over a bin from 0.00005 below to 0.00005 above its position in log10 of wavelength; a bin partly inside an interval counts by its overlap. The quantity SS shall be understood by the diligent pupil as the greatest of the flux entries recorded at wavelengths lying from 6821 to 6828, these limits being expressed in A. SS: 10.59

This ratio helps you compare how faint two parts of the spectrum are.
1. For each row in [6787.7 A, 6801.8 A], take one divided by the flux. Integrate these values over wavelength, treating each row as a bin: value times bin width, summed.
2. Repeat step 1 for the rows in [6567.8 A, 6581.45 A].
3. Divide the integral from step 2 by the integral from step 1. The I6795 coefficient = 0.80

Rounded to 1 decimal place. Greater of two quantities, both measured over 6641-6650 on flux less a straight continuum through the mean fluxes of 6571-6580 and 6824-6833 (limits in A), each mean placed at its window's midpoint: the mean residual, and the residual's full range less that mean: 1.5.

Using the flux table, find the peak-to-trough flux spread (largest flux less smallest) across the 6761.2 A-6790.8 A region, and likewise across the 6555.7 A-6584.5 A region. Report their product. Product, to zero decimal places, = 22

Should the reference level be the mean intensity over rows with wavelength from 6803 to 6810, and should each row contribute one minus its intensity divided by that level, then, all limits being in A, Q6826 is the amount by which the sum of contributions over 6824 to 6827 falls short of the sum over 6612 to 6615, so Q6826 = -0.07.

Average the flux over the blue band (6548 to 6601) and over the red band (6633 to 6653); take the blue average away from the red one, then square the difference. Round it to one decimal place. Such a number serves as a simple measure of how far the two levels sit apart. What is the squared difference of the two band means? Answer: 18.7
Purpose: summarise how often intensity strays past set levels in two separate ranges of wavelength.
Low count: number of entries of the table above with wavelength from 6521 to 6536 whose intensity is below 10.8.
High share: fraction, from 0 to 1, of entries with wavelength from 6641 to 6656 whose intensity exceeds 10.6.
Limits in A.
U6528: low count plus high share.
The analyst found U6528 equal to 5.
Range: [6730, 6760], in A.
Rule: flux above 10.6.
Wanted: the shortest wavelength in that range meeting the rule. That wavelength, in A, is 6730.88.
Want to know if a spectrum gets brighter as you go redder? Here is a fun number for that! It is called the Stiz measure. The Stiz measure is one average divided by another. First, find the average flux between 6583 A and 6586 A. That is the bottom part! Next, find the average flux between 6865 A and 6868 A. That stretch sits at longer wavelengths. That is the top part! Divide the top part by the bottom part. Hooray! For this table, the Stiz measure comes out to 0.61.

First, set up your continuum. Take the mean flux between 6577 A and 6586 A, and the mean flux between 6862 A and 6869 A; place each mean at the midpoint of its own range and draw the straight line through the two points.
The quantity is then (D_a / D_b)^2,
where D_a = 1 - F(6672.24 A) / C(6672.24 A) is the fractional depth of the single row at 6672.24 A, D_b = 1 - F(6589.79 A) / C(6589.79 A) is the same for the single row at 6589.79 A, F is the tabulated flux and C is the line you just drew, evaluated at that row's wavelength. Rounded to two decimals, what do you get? 1.40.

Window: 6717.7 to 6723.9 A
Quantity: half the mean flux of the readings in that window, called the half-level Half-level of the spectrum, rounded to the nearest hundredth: 5.89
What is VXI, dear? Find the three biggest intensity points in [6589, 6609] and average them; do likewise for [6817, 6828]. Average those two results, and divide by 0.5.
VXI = 22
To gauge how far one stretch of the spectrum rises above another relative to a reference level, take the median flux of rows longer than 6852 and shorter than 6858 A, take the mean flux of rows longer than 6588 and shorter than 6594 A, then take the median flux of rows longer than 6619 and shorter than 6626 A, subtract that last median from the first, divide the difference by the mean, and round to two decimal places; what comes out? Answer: -0.13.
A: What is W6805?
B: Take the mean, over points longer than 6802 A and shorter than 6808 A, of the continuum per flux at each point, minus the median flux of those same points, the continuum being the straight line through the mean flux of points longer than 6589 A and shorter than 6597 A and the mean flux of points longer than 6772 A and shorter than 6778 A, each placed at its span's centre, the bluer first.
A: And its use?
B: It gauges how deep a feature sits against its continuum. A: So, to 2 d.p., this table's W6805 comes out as -9.18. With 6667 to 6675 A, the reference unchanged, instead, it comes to -9.26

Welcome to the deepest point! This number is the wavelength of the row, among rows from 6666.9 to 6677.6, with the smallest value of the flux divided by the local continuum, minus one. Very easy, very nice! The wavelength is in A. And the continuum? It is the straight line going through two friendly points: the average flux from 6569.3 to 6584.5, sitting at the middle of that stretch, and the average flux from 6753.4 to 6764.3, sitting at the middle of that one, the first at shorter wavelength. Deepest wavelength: 6676.85 A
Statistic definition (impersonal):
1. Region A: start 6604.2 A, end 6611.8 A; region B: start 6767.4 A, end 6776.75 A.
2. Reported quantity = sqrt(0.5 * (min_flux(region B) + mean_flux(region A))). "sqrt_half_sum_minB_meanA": 3.15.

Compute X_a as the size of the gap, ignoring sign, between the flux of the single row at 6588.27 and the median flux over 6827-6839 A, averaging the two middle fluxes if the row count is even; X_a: 4.6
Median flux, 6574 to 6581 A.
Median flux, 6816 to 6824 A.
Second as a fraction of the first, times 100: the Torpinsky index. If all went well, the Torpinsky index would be 86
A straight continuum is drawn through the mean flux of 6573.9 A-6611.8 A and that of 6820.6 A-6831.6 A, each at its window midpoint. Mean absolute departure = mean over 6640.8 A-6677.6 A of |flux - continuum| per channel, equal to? 1.5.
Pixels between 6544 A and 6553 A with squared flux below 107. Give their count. 0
